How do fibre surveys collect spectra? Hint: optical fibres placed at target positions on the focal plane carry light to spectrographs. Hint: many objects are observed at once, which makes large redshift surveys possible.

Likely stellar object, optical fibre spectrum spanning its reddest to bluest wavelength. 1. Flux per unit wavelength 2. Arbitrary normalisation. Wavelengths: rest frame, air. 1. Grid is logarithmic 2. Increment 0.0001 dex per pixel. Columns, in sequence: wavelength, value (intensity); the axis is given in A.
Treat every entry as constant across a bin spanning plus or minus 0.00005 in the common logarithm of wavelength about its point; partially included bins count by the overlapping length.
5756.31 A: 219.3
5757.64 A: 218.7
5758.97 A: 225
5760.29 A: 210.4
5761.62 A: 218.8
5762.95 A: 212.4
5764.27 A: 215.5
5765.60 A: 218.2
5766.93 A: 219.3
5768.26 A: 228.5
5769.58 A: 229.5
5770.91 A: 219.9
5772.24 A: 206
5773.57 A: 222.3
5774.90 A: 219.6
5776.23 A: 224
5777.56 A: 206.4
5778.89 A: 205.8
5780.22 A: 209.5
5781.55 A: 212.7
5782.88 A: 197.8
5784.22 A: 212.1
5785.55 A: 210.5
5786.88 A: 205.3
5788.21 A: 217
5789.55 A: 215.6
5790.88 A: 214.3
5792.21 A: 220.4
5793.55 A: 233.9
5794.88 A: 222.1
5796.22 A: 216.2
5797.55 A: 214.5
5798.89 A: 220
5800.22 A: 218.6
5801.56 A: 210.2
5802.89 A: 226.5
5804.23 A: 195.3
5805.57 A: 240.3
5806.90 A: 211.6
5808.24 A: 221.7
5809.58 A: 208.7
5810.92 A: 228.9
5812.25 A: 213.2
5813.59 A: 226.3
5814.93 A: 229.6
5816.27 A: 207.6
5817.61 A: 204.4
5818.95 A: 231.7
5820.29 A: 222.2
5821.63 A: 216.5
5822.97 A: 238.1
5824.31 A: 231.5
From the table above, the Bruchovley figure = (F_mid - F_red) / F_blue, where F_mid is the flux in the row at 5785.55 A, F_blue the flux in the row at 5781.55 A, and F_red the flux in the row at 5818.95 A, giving -0.10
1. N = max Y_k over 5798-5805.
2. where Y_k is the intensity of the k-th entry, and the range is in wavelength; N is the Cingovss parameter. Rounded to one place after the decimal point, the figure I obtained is 226.5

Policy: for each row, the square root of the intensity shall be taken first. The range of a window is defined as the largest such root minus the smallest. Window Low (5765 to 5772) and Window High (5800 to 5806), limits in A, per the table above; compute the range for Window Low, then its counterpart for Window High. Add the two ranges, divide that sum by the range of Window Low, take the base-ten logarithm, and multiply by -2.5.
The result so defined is -1.76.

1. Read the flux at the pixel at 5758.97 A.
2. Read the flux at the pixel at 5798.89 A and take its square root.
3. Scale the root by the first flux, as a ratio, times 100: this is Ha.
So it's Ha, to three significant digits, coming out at 6.59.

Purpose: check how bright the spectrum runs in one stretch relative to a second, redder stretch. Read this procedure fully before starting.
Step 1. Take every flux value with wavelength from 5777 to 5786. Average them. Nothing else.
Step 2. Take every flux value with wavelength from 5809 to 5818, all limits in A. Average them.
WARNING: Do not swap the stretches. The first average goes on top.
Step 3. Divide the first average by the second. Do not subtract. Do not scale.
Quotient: 0.96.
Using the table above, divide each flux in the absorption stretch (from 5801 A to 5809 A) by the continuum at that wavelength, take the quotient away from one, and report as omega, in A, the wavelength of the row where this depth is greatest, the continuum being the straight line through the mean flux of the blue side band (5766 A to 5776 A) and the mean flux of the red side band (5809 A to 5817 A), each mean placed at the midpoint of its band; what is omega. 5804.23 A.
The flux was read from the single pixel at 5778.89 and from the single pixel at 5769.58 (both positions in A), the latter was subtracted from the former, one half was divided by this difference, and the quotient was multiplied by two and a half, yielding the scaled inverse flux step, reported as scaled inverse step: -0.05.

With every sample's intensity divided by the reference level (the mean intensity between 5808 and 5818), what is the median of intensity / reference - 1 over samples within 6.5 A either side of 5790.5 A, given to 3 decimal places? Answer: -0.008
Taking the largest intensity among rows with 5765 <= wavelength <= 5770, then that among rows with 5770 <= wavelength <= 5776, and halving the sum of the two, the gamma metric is 226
